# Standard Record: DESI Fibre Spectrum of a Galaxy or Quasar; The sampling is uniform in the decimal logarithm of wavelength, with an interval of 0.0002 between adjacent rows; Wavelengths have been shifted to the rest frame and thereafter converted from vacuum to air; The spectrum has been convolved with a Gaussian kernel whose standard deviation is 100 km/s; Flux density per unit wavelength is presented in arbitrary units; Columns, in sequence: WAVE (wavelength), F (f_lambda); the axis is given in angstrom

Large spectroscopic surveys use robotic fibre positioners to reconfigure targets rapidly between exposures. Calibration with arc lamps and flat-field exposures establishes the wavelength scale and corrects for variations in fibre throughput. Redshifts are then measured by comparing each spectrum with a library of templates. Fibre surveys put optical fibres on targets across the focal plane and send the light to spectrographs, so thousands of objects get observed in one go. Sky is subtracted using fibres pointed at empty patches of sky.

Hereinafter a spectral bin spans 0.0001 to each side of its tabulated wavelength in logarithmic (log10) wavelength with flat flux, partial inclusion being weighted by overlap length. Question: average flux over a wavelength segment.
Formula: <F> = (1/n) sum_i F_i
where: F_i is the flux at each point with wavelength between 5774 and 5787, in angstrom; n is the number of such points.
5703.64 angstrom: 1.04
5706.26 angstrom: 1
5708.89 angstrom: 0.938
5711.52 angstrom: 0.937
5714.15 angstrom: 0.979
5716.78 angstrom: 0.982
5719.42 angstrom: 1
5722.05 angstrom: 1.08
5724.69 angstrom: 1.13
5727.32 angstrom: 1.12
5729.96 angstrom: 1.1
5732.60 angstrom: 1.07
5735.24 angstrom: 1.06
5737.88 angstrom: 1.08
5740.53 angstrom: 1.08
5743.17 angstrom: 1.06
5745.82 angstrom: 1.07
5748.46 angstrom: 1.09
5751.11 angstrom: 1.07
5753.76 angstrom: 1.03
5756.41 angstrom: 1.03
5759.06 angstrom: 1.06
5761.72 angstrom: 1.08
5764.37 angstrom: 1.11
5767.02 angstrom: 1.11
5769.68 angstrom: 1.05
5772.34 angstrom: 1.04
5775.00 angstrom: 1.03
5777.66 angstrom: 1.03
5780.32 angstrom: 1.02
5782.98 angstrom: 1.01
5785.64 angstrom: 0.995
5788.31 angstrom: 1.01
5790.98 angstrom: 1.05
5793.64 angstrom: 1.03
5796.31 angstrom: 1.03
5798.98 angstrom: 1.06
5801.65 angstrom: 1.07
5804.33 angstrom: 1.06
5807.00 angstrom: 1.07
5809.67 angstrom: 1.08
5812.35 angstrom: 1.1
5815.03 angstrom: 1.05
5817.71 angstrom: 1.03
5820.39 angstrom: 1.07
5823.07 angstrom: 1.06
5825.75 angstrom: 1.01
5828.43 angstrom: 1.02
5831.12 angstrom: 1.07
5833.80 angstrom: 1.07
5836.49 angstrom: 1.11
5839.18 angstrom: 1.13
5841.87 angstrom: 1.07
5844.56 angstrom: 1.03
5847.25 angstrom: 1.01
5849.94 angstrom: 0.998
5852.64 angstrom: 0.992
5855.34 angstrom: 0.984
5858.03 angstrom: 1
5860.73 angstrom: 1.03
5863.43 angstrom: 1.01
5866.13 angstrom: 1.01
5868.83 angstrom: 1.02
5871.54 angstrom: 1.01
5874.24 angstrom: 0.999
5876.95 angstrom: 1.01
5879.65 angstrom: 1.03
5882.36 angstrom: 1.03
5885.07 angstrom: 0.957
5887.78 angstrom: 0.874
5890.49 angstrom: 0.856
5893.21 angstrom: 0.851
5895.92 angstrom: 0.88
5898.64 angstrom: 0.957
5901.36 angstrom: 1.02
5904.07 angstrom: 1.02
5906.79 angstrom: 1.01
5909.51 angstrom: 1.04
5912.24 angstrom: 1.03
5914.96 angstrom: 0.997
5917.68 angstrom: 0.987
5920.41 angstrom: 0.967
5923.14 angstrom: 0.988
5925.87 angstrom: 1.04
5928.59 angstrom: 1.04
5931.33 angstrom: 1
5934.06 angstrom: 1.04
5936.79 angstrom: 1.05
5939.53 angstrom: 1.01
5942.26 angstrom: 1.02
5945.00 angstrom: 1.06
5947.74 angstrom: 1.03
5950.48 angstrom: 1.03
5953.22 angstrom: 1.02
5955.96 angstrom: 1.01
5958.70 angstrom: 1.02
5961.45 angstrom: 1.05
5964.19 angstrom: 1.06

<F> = 1.02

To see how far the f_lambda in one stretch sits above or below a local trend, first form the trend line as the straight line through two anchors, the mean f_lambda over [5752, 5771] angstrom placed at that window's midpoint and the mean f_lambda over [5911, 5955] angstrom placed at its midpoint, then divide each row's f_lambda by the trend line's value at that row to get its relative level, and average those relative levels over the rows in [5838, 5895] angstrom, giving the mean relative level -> 0.96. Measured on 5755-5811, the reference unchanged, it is 0.99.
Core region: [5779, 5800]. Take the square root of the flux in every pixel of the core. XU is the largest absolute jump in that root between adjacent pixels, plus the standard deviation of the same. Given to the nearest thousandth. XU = 0.030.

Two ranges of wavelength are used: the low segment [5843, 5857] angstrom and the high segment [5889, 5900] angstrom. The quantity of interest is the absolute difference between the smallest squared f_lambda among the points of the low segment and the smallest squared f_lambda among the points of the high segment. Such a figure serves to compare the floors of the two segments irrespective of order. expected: 0.24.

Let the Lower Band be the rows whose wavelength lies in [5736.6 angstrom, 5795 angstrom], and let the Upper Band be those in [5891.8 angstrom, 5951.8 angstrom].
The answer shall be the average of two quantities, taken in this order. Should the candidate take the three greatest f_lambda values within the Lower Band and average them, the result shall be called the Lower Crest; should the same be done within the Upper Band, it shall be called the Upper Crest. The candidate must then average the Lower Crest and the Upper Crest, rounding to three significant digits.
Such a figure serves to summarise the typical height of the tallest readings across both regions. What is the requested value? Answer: 1.08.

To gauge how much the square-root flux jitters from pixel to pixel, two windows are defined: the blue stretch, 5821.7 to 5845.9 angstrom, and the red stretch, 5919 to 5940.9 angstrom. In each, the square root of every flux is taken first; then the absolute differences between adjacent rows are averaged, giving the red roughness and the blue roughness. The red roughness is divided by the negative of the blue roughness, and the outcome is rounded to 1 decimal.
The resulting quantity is -0.9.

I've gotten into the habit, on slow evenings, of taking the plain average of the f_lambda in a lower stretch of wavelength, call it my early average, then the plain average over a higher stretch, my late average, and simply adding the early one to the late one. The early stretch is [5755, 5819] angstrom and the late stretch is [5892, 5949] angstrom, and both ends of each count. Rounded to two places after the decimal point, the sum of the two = 2.05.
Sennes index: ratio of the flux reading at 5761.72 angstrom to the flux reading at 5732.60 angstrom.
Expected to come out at 1.01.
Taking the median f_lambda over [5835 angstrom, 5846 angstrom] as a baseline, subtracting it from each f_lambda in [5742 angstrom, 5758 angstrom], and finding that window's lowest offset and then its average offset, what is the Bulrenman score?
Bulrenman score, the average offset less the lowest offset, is 0.028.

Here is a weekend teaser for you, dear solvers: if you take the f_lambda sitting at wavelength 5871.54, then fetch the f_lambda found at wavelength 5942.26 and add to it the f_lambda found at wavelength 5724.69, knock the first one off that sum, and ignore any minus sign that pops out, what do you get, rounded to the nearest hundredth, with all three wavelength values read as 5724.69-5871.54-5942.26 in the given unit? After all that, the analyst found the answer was 1.14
